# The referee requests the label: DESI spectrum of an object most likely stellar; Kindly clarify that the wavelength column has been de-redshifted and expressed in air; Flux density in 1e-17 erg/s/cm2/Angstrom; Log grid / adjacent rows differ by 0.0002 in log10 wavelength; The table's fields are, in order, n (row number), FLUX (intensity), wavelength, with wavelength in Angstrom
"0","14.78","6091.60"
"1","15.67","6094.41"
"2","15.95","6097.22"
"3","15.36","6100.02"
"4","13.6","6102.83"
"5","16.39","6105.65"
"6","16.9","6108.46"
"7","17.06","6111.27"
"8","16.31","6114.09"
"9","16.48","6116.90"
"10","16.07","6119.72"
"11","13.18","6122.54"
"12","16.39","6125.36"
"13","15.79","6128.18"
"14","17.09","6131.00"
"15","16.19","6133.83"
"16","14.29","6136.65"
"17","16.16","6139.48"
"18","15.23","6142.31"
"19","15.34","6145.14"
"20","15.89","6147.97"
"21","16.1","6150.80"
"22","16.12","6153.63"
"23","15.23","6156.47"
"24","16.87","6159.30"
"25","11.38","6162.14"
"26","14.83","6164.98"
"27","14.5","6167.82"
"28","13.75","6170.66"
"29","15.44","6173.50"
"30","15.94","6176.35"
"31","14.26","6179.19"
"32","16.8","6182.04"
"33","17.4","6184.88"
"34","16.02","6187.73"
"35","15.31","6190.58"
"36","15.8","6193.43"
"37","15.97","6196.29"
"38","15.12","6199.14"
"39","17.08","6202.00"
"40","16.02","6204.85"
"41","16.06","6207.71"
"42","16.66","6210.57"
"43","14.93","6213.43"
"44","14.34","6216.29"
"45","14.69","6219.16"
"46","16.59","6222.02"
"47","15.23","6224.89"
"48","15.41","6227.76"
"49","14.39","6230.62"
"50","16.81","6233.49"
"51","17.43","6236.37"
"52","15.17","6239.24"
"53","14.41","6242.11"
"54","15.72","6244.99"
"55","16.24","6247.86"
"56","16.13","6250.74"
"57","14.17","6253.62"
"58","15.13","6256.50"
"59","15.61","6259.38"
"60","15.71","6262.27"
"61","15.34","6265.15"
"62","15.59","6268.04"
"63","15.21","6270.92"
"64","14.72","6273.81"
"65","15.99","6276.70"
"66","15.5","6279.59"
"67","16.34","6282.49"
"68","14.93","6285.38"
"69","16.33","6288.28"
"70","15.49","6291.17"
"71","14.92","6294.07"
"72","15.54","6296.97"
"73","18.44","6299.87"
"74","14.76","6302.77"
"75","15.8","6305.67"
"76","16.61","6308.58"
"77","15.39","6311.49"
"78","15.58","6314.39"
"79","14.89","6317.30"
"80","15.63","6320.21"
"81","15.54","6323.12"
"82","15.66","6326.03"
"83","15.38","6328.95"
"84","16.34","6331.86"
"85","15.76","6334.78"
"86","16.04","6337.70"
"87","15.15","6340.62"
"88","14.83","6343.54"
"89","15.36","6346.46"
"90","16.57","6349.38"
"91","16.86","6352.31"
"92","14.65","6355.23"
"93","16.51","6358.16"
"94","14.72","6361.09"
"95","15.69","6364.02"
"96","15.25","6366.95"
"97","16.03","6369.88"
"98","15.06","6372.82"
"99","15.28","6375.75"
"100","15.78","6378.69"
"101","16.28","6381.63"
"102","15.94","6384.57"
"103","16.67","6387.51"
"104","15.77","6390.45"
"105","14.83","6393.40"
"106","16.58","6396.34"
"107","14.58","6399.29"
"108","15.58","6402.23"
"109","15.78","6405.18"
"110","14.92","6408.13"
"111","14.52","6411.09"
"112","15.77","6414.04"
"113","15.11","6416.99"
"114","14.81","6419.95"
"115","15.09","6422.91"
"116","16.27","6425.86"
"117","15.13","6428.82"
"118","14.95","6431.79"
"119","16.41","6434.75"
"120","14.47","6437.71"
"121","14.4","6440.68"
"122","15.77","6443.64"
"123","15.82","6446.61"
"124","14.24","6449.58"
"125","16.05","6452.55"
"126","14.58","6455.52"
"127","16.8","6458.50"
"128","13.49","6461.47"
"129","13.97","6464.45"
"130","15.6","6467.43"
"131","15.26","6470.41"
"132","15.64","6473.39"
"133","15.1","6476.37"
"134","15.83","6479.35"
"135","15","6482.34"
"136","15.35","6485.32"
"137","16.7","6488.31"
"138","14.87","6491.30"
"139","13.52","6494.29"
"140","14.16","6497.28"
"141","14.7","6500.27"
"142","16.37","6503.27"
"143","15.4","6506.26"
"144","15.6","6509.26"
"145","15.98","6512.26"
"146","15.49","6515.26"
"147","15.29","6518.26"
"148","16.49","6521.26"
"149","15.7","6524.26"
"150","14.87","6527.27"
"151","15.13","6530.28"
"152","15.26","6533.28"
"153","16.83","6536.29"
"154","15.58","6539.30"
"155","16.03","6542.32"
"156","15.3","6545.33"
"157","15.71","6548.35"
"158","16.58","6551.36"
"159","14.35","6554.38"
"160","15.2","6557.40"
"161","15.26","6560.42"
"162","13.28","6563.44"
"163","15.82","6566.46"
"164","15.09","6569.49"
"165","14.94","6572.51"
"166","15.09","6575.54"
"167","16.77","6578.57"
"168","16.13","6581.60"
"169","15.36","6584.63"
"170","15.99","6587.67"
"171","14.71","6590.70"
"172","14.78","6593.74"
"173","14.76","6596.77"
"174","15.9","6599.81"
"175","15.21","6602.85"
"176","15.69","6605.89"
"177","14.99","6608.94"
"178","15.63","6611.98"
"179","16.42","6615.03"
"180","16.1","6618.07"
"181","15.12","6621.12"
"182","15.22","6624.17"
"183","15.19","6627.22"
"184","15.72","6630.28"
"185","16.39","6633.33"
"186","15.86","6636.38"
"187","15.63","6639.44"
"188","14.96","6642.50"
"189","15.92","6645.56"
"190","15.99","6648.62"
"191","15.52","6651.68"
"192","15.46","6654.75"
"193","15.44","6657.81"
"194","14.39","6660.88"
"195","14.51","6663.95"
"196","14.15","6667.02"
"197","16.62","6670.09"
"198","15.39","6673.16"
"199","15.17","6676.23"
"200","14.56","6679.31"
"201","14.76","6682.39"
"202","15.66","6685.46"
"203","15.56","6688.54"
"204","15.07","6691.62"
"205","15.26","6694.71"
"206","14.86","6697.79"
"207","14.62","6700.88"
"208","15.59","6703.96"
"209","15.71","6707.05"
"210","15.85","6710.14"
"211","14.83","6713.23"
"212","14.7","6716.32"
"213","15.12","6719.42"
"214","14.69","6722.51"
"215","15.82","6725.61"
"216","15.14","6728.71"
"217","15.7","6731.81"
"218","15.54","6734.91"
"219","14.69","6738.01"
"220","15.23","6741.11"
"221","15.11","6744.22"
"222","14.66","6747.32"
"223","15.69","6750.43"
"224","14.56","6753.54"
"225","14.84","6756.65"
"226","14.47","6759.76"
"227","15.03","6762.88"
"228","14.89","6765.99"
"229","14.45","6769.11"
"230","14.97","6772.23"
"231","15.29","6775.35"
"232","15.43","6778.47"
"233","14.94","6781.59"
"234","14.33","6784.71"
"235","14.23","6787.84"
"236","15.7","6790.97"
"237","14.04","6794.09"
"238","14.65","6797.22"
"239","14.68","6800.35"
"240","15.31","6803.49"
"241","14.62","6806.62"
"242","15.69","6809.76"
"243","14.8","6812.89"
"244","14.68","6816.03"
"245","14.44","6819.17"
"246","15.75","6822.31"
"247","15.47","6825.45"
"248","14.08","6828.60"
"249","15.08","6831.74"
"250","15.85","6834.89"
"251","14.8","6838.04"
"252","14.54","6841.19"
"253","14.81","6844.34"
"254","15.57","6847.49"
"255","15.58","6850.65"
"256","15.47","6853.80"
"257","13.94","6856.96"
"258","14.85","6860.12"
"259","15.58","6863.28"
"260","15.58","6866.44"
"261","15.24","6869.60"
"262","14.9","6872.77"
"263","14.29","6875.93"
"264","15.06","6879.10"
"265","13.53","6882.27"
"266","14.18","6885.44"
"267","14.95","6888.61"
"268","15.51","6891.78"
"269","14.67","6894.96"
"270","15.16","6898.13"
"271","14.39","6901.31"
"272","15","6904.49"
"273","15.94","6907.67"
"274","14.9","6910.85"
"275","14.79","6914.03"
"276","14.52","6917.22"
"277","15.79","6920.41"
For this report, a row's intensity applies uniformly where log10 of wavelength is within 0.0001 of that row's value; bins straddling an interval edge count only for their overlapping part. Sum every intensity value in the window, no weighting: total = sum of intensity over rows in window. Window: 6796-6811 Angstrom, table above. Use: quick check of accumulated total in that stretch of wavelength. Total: 75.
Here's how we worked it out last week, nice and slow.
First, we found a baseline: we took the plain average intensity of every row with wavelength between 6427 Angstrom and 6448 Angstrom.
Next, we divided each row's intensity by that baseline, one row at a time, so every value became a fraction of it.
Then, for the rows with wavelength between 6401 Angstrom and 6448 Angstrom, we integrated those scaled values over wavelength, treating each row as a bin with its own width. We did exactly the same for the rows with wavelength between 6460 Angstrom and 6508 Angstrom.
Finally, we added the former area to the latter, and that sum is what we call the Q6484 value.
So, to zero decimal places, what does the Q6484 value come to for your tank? 94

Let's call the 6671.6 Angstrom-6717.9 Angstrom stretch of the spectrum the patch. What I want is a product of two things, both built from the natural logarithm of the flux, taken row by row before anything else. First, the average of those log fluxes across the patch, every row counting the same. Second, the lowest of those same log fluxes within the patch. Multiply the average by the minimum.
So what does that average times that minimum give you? 7.28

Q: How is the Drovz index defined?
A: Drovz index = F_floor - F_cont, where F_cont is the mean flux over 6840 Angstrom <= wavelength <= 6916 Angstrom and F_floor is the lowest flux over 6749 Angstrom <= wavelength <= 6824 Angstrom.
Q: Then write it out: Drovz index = -0.9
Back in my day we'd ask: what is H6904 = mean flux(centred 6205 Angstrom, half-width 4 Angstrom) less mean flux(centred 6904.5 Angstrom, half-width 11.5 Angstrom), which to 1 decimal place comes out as 1.4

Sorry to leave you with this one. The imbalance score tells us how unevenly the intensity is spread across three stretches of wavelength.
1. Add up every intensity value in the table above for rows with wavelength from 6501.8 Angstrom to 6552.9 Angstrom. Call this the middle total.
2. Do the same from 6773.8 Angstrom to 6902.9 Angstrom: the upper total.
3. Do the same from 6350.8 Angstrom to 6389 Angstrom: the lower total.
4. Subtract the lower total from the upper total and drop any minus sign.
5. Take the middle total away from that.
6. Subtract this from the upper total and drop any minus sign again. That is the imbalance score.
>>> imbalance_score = 472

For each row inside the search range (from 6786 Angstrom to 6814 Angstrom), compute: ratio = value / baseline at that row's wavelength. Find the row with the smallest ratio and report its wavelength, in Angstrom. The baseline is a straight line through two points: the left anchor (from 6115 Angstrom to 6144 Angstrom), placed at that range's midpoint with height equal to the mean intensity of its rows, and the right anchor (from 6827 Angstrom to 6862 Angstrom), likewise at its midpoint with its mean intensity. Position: 6794.09 Angstrom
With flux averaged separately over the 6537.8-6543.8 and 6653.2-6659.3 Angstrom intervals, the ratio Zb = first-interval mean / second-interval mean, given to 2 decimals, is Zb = 1.02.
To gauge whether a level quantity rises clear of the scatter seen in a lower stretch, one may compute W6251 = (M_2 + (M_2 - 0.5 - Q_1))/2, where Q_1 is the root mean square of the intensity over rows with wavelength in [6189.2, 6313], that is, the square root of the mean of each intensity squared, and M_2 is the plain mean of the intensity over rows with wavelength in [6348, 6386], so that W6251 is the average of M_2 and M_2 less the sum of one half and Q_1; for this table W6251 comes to 7.65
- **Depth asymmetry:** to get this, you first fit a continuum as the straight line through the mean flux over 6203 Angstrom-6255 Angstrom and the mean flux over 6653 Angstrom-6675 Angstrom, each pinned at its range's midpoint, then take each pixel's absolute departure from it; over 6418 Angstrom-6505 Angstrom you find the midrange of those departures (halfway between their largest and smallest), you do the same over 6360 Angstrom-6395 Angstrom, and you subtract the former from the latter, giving -0.24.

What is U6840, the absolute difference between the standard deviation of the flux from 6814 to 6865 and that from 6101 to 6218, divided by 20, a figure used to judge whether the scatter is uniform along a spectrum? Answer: 0.031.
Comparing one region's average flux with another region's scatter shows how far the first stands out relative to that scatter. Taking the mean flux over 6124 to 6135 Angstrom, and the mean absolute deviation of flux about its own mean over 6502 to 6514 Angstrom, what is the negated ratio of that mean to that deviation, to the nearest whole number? -48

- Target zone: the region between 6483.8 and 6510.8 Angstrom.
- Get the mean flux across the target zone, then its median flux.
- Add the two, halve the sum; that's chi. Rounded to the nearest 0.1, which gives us 15.3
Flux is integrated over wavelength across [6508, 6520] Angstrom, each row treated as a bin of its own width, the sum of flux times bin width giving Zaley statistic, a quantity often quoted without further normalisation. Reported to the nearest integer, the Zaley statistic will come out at 187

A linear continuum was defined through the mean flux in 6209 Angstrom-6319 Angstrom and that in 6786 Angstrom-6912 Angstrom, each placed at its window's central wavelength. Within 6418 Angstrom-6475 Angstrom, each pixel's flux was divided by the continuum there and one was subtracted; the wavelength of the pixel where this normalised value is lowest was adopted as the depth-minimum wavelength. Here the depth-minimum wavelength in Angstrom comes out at 6461.47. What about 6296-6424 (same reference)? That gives 6411.09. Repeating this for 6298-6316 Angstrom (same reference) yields 6302.77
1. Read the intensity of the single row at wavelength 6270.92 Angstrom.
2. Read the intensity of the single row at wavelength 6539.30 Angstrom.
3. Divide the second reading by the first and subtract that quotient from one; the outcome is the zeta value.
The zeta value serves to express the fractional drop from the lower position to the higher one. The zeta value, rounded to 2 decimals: -0.02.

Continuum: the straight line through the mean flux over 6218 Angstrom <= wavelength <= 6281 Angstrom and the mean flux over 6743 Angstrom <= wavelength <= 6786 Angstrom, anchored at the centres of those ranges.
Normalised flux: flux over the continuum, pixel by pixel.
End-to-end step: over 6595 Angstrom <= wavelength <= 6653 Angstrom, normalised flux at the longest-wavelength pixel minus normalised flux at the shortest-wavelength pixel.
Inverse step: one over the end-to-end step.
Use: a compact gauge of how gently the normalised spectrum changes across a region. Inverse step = 18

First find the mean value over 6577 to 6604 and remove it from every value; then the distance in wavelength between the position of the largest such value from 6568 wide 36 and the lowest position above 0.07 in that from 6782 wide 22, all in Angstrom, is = 212.4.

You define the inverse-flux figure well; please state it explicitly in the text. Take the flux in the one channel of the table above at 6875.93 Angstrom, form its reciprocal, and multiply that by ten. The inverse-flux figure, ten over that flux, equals 0.700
